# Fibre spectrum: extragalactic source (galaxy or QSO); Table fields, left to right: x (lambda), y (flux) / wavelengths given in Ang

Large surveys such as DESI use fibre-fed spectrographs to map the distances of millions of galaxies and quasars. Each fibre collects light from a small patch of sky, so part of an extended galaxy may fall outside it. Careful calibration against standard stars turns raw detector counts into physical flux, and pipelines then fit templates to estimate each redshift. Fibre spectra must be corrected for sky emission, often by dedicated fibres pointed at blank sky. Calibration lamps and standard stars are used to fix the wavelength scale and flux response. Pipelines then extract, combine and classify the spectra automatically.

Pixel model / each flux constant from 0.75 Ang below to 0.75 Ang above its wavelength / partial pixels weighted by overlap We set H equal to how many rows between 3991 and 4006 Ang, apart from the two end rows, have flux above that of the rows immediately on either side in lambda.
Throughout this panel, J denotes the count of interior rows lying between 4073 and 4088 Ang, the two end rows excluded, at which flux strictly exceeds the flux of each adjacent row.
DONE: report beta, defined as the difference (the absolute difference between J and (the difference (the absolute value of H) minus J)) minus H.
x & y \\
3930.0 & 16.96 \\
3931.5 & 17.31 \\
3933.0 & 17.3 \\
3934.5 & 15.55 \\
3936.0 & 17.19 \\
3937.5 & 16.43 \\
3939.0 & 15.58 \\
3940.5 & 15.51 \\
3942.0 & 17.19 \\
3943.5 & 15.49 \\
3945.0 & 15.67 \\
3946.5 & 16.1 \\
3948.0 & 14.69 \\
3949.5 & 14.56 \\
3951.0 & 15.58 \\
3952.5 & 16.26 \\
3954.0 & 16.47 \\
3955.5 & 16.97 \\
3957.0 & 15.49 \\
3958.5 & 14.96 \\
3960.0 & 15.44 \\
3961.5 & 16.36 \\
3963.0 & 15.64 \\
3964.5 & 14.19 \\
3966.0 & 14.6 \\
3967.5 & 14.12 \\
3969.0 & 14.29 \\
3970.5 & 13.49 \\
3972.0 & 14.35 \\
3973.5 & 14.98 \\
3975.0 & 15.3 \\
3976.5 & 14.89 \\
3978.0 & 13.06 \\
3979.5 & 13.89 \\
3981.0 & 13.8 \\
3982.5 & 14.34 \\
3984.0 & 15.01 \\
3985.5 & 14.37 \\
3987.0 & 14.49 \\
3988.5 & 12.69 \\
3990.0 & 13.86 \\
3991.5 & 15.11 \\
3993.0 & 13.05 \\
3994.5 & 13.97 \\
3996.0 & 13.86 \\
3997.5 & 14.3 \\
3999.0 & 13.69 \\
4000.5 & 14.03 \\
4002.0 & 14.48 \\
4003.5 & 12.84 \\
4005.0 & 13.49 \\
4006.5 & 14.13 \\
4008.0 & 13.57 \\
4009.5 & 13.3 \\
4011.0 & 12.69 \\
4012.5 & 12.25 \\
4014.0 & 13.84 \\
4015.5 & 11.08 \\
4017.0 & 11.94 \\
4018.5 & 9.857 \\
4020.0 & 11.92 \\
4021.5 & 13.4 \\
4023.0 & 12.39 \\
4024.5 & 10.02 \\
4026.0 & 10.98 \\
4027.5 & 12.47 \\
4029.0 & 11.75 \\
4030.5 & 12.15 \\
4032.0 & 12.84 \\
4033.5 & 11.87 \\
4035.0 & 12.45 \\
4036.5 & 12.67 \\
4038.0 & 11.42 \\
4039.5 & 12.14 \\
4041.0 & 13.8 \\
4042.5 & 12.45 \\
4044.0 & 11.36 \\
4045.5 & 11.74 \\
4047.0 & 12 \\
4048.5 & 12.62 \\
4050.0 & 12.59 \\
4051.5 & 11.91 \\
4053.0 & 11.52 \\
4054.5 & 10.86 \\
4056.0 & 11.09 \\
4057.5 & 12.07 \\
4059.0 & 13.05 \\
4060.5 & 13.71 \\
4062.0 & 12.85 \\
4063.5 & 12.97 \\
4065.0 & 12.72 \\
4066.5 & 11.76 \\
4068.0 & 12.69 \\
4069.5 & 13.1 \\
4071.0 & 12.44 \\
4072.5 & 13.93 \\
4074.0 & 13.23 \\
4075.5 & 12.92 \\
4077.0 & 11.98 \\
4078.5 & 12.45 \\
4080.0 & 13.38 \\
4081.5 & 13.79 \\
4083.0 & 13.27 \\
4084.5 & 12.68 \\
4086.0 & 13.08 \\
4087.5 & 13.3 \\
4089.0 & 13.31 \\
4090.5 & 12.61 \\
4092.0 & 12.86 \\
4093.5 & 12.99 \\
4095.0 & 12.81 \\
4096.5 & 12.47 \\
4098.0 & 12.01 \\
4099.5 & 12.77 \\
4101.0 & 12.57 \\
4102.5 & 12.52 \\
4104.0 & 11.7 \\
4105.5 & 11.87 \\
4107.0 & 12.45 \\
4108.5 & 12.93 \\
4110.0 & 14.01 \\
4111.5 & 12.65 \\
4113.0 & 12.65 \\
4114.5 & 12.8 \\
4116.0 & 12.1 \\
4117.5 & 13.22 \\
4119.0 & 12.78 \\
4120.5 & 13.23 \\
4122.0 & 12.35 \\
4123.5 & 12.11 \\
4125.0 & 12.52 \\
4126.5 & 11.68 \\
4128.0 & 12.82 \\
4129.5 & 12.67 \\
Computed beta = -2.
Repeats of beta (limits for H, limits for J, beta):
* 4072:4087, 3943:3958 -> 2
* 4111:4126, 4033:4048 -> -2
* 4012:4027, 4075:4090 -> -2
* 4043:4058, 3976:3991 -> 4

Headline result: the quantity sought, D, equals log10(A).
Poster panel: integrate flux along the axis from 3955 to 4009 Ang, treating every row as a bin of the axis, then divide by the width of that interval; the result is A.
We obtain 1.16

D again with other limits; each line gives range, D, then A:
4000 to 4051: 1.09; 12.42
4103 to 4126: 1.10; 12.61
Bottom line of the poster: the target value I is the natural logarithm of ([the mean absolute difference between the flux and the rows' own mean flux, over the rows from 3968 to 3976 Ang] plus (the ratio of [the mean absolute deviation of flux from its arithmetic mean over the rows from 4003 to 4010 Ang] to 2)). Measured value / -0.38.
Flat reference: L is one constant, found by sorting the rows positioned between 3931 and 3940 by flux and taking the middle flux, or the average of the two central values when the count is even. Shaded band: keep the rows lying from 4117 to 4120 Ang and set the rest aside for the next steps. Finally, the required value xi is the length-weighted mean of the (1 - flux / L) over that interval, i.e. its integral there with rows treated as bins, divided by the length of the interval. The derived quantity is 0.23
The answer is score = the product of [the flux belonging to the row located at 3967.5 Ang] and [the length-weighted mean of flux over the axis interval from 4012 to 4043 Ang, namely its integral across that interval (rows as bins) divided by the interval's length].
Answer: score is 171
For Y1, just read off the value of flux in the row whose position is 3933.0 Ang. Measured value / 17.3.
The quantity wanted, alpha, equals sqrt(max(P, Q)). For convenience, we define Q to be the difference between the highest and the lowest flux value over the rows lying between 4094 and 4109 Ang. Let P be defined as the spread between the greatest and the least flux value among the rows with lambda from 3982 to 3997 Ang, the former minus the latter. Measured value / 1.56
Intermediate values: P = 2.42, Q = 1.23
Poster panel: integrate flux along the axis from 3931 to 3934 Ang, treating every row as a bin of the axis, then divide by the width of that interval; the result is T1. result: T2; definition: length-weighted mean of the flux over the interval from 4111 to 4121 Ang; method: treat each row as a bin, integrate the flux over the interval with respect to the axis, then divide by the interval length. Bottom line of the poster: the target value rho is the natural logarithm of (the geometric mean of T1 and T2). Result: 2.69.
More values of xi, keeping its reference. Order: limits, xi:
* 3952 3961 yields 0.05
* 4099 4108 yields 0.27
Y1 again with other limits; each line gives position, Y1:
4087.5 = 13.3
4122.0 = 12.35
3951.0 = 15.58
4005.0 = 13.49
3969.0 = 14.29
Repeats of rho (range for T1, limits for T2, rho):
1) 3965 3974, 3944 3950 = 2.69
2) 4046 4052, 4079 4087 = 2.54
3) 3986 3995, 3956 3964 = 2.69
